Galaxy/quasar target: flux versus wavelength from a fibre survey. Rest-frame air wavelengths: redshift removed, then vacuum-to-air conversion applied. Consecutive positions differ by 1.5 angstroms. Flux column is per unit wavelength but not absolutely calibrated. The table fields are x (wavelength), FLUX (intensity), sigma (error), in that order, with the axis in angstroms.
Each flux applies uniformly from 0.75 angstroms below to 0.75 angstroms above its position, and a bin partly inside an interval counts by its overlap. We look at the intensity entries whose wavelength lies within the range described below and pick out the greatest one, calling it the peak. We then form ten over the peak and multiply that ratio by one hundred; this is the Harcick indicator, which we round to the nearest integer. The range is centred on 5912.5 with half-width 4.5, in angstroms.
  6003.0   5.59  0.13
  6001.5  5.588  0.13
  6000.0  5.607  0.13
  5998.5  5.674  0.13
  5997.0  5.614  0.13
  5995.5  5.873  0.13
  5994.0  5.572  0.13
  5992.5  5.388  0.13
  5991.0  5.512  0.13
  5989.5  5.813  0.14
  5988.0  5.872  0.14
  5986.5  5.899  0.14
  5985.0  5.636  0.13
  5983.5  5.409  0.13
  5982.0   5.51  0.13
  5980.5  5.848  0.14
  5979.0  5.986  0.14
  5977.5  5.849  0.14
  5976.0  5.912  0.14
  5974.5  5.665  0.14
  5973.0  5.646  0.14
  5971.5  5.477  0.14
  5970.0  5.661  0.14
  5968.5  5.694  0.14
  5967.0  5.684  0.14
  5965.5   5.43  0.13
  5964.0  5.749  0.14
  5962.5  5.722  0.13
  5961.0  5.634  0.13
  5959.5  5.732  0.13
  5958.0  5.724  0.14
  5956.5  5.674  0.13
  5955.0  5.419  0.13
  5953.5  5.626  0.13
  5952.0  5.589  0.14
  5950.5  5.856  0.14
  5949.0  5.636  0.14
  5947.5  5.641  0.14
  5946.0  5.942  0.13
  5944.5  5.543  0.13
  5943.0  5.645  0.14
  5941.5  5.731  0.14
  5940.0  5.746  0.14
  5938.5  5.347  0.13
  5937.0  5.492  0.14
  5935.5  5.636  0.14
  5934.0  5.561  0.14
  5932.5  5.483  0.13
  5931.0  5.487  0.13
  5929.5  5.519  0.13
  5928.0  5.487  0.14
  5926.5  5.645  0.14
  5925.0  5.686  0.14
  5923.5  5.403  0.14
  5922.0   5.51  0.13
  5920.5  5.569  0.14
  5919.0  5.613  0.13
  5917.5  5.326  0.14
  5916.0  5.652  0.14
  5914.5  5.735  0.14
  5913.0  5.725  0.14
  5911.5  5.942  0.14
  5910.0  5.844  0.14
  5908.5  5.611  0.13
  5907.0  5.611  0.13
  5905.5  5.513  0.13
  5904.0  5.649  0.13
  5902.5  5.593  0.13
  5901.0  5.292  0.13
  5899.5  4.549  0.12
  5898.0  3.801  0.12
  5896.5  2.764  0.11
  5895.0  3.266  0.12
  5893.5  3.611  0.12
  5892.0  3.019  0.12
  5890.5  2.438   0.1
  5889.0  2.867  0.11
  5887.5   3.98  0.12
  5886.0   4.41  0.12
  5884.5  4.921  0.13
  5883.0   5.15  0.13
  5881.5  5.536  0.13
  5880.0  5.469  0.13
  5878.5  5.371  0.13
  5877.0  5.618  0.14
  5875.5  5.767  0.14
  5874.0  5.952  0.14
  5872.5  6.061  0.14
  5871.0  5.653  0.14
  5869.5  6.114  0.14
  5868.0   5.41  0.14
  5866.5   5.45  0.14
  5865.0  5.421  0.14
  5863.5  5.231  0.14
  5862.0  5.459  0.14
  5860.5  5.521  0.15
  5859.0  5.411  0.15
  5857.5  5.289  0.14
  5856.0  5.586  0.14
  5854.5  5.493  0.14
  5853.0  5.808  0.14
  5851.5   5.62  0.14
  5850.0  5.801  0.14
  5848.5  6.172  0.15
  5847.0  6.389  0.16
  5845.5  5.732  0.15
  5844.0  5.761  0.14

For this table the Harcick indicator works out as 168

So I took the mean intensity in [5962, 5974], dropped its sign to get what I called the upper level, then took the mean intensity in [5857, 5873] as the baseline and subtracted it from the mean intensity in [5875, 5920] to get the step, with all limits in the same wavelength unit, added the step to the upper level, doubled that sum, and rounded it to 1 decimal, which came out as 9.9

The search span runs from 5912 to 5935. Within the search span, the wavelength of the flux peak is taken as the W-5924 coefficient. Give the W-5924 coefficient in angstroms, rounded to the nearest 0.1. 5914.5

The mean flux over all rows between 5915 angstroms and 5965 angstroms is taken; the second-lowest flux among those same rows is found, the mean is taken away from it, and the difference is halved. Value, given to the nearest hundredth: -0.13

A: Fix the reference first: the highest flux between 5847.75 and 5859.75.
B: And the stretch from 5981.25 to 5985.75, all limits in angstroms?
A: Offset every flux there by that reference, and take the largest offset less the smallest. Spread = 0.23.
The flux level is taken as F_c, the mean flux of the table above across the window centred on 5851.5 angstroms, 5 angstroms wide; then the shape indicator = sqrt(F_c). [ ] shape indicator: 2.40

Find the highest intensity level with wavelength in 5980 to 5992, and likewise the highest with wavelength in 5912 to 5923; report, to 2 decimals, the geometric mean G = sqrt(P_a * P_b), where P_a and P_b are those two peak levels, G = 5.82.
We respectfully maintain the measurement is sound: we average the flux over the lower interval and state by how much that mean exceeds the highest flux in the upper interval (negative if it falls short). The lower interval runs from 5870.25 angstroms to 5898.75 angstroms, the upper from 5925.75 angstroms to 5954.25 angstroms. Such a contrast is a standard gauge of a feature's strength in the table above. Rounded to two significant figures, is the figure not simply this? -1.4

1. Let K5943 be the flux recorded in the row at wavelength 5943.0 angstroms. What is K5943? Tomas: 5.645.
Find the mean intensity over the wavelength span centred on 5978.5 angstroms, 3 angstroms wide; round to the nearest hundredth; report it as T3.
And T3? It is 5.92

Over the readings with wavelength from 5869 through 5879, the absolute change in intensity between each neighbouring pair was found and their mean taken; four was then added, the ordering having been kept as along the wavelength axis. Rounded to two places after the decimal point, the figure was 4.26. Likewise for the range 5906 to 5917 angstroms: 4.11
